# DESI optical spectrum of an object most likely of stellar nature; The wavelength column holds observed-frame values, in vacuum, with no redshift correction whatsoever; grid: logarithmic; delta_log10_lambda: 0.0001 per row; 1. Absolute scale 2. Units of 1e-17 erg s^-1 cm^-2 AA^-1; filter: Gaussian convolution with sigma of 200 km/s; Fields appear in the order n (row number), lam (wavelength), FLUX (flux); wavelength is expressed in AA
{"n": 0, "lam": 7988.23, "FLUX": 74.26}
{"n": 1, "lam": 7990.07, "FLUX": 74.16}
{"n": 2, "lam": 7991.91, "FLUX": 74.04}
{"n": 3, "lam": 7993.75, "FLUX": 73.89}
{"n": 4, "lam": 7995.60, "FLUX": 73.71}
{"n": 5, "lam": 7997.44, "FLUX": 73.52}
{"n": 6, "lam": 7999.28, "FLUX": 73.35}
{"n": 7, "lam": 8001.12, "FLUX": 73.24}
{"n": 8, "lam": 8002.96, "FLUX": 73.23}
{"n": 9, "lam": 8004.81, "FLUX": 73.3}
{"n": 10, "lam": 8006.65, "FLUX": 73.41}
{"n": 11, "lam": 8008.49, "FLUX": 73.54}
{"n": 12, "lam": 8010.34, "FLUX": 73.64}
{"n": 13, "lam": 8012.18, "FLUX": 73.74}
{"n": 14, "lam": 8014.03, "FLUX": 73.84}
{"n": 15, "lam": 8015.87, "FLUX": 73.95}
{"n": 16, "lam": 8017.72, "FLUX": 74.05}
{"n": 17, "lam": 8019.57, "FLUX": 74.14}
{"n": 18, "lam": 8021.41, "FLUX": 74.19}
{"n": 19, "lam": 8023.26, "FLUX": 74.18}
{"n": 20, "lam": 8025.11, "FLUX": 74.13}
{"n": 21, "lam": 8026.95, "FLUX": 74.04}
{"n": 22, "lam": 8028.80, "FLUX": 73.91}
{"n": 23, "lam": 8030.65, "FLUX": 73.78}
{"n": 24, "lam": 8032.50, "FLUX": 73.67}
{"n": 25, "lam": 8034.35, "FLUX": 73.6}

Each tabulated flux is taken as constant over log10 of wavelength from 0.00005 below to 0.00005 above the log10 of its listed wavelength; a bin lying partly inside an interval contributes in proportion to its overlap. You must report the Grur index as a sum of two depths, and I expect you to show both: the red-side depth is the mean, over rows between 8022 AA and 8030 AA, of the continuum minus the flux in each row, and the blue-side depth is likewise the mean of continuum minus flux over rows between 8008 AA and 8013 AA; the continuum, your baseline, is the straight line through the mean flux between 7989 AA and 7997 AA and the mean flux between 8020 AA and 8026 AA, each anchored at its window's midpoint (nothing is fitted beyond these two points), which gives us 0.56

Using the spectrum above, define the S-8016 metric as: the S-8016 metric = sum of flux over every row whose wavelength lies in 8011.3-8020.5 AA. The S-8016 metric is 370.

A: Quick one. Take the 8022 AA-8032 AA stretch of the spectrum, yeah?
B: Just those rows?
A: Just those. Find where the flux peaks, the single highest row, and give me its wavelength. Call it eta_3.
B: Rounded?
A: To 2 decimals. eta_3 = 8023.26 AA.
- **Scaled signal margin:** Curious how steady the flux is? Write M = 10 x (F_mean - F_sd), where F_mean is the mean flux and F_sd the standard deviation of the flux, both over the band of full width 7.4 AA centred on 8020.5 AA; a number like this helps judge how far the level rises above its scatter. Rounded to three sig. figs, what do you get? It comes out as 741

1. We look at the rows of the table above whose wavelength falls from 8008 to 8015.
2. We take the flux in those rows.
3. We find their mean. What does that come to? 73.7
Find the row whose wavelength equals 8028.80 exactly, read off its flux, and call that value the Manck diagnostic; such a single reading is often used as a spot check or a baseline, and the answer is 73.91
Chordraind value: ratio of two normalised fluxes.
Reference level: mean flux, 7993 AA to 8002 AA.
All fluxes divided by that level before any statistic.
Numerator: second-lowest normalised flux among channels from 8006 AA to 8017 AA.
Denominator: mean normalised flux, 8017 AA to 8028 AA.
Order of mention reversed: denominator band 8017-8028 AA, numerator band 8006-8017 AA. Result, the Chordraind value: 0.992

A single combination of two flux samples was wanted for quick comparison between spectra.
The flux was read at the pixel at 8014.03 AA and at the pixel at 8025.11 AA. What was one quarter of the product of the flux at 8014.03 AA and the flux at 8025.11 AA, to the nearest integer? 1368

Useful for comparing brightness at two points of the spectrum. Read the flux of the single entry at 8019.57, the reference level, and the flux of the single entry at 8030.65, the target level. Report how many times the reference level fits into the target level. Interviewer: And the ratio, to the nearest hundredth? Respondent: 1.00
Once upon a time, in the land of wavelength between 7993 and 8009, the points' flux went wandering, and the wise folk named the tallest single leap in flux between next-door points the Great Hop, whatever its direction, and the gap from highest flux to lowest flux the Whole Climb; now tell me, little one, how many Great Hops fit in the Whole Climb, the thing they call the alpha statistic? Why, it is 3.5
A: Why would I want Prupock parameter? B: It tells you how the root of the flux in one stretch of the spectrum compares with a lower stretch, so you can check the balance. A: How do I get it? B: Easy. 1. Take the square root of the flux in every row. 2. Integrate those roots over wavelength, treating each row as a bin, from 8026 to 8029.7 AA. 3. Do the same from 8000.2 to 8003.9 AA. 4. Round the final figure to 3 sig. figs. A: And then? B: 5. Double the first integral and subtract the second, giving 32.1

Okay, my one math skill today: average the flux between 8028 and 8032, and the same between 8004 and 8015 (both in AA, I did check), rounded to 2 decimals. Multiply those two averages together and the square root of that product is 73.71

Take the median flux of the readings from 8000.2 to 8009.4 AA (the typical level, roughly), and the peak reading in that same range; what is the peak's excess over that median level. 0.24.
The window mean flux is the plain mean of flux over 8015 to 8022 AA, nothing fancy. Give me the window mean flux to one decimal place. 74.1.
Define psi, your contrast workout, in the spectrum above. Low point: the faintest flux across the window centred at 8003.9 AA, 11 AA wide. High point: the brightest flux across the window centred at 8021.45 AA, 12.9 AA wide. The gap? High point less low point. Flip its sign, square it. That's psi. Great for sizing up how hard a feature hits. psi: 0.9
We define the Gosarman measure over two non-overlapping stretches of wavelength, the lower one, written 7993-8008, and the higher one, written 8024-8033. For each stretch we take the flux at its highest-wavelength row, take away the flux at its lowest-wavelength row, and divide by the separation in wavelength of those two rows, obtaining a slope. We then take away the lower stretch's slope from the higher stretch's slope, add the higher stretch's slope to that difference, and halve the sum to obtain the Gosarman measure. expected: -0.04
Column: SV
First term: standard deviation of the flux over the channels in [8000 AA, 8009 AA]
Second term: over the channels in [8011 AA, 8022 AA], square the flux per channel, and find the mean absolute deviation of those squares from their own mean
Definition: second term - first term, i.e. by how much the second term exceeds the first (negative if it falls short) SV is 21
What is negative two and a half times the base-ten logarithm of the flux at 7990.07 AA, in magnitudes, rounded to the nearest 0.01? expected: -4.68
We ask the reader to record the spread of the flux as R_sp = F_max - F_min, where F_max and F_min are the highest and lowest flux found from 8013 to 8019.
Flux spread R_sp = 0.21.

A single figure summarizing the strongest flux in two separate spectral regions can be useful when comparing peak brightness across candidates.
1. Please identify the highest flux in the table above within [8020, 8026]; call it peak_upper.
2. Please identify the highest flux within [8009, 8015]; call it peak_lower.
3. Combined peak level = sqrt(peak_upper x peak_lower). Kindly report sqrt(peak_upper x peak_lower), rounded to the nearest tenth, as 74.0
